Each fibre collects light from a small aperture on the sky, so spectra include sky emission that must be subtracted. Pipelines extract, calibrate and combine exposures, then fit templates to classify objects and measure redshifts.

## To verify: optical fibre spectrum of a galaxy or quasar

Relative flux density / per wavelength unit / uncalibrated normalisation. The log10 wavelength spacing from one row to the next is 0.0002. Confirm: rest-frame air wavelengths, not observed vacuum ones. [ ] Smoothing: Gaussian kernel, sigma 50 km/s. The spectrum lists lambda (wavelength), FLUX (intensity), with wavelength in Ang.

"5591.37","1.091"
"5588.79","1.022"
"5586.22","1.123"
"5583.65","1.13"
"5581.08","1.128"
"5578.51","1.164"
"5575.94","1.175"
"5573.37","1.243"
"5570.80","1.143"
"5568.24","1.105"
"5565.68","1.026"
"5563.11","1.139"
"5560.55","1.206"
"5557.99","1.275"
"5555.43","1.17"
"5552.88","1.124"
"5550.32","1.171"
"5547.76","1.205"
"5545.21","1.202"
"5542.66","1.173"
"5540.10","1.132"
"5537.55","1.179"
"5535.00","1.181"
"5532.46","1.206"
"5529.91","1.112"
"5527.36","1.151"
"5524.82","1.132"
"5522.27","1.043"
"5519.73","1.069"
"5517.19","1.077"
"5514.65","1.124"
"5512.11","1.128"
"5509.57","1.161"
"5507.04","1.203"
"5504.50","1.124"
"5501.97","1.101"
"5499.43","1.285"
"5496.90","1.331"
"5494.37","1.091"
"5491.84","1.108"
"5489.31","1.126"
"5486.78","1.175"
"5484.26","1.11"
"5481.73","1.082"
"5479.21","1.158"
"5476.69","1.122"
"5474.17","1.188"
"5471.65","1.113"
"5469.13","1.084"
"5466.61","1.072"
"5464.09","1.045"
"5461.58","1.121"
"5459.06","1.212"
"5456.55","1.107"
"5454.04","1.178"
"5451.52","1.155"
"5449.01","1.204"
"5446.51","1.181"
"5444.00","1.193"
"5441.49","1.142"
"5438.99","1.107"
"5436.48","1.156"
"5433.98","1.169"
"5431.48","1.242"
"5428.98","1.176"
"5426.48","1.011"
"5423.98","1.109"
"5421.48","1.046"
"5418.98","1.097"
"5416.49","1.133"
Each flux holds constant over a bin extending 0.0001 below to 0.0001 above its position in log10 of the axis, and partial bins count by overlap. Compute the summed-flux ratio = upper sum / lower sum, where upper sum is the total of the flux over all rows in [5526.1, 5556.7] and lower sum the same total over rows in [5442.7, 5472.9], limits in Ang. 1.02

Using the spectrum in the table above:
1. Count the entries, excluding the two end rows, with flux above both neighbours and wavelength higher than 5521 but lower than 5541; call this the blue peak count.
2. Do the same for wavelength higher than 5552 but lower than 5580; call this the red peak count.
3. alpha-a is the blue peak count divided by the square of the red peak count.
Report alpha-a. 0.50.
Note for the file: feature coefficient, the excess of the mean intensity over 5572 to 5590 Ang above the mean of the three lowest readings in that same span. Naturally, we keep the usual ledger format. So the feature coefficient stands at 0.050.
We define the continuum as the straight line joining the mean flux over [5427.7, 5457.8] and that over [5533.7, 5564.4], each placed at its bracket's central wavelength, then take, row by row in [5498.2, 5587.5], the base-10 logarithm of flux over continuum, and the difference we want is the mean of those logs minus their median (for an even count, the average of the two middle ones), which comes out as 0.004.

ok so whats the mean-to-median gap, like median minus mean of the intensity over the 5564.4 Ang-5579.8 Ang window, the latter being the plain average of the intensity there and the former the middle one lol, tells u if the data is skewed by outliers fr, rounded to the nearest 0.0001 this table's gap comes 0.0108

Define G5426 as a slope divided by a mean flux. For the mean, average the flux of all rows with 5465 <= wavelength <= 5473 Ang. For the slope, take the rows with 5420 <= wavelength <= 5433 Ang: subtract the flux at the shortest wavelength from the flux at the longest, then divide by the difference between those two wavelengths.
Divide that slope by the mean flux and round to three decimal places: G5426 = 0.018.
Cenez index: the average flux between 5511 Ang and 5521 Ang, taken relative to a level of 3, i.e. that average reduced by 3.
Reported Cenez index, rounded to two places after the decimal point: -1.90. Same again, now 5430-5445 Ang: -1.83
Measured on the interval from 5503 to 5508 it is -1.84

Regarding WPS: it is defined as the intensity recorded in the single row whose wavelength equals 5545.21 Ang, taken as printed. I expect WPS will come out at 1.202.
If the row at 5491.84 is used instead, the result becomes 1.108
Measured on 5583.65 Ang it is 1.13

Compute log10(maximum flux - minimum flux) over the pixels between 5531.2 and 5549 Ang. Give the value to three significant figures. -1.13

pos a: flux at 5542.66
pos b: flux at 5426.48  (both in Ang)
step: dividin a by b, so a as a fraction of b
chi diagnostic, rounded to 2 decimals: 1.16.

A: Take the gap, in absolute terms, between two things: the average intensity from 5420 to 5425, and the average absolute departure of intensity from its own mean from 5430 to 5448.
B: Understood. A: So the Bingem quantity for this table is 1.05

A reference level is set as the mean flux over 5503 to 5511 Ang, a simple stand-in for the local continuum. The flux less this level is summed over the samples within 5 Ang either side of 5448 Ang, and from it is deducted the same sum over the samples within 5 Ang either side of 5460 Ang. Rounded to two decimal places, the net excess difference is 0.25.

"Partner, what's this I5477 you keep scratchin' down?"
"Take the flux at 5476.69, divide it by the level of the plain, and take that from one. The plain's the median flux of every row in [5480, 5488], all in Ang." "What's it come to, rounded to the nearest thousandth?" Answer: -0.011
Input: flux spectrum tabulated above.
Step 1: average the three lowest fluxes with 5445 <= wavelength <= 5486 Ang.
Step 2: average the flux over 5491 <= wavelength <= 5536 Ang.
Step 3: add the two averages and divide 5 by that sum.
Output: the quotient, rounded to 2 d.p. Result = 2.26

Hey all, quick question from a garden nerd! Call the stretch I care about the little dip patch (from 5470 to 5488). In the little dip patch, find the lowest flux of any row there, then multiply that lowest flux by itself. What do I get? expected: 1.17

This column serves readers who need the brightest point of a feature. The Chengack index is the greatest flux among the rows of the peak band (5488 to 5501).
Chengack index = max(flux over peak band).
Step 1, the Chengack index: 1.331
